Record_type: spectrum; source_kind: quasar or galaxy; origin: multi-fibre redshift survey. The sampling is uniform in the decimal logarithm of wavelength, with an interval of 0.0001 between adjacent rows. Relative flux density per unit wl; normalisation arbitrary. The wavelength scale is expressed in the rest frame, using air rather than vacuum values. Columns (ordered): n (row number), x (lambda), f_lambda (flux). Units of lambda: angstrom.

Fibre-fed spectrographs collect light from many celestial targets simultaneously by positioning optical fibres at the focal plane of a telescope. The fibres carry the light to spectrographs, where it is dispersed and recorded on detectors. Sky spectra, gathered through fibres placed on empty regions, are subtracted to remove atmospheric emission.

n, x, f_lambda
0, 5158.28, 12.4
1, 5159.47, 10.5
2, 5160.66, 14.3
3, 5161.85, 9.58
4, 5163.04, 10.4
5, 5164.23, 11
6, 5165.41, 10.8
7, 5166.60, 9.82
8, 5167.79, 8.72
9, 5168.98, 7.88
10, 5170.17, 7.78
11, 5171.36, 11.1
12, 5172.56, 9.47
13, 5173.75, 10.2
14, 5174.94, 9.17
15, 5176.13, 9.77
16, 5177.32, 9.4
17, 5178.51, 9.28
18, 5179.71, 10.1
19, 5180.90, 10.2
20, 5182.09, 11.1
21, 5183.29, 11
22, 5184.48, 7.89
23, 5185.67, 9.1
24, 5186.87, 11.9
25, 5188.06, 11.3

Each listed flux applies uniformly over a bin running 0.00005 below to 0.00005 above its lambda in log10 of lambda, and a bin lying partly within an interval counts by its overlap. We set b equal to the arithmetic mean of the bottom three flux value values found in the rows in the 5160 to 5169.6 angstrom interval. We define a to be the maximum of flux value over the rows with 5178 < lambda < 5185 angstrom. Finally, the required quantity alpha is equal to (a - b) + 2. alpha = 4.4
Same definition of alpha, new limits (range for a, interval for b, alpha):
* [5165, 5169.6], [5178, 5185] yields 3.7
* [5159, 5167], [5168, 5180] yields 8.0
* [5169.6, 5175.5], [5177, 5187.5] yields 4.3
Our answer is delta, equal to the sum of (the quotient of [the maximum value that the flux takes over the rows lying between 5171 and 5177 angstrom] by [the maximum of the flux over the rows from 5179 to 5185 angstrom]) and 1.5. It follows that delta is 2.50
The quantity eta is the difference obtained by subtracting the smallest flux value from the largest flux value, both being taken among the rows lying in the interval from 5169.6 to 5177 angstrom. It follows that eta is 3.3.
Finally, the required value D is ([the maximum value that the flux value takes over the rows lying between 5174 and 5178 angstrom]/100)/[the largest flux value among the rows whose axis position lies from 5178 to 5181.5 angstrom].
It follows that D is 0.0096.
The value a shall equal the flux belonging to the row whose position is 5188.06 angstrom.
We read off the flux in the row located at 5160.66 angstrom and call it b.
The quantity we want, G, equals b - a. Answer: 3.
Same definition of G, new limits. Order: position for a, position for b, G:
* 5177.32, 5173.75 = 1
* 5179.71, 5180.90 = 0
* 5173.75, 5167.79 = -1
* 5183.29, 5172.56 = -2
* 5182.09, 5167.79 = -2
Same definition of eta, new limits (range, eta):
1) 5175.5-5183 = 1.8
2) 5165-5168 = 2.1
